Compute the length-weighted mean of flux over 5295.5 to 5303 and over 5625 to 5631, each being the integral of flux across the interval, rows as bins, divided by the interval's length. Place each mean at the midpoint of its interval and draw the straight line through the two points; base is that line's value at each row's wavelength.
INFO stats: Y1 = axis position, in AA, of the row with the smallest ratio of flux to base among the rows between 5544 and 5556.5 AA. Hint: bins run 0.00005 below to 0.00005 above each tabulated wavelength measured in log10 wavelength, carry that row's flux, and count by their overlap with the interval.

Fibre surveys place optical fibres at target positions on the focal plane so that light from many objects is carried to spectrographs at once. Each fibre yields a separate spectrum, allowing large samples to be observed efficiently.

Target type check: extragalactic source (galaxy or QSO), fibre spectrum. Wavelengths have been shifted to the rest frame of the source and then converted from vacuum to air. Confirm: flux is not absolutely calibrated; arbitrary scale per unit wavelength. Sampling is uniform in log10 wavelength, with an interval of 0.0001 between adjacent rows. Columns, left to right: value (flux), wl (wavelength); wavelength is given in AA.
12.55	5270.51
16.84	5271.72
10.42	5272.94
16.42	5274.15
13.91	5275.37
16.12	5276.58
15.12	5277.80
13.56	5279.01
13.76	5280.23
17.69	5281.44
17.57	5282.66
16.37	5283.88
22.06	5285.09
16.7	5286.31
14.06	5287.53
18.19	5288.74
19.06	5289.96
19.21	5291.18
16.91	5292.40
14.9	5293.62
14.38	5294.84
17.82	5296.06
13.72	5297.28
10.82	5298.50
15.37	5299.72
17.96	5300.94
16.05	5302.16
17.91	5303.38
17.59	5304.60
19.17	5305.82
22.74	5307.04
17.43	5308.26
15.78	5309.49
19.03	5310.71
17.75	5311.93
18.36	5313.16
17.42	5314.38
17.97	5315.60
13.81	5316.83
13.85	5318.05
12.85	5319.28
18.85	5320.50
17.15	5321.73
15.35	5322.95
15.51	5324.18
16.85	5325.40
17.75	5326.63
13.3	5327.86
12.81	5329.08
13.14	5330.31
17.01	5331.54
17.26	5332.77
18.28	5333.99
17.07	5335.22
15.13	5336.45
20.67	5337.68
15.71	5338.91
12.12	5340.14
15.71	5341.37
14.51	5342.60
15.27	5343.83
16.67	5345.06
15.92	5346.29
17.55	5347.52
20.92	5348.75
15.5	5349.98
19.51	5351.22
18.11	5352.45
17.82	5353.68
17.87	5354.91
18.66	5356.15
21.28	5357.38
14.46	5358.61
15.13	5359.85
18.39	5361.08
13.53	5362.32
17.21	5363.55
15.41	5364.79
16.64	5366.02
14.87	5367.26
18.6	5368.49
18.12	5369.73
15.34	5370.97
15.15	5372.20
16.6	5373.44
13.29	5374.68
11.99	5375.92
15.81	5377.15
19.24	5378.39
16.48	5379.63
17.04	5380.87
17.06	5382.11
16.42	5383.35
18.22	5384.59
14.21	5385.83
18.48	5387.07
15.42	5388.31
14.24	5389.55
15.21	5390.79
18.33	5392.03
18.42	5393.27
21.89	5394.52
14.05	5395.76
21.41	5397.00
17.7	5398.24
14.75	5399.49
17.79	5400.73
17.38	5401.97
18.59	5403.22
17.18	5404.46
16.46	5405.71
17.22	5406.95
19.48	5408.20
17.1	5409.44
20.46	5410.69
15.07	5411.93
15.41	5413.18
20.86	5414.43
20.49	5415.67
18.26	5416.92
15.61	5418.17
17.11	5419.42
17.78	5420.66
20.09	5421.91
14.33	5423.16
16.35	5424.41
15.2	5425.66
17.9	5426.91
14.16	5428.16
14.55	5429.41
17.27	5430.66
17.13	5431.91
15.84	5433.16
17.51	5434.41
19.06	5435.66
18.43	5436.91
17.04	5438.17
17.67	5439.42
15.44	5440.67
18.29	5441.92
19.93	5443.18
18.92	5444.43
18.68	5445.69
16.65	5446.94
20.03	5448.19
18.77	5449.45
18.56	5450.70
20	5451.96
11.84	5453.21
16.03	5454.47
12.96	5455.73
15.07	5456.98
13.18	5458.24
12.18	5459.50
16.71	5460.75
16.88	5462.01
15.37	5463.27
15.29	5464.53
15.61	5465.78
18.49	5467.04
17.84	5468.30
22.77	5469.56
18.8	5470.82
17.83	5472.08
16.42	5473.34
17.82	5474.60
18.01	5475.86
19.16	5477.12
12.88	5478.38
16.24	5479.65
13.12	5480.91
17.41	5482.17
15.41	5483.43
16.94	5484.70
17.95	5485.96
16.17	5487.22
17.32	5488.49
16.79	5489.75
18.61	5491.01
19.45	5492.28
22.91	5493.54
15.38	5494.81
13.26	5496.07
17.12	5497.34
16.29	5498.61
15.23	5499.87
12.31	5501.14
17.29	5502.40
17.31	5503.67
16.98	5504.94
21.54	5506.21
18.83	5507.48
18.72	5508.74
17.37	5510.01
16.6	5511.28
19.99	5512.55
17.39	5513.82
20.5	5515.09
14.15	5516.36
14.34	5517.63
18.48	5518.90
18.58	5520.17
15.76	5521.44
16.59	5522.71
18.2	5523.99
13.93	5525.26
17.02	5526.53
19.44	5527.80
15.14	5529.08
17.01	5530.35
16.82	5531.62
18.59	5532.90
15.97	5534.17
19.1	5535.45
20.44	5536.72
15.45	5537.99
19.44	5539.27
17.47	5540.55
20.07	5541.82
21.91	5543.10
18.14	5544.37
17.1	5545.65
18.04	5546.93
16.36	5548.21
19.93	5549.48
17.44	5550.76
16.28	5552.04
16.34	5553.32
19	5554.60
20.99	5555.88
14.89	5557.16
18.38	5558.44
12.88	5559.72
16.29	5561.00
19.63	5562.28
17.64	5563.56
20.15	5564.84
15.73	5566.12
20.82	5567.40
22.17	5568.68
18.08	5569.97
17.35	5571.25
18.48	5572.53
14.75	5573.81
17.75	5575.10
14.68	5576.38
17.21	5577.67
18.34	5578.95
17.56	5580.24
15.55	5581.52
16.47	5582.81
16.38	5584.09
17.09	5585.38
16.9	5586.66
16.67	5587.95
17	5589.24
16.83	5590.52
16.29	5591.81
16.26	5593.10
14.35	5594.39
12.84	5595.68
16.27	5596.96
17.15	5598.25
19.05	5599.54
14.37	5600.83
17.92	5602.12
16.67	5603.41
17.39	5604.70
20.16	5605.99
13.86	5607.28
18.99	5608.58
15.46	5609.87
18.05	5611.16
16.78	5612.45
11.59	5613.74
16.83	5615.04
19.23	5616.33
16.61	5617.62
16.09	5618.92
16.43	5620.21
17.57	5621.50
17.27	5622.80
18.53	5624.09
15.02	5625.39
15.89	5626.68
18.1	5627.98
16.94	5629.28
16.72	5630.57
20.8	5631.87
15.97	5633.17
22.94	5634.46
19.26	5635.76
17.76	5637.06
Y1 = 5552.04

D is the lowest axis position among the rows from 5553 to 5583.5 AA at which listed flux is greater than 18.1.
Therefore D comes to 5554.60 AA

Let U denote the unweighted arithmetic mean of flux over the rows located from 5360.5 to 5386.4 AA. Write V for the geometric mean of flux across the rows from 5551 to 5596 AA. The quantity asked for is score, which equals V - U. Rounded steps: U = 16.2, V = 17.0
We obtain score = 0.8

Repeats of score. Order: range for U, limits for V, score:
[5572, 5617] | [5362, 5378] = -1.1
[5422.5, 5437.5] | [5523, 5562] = 1.0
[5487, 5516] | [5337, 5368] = -0.9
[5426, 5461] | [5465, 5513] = 0.4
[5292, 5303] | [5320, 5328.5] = 1.0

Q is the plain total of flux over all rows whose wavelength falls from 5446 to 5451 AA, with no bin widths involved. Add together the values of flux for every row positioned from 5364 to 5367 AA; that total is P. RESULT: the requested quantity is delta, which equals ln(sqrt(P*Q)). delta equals 3.9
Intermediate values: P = 32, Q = 74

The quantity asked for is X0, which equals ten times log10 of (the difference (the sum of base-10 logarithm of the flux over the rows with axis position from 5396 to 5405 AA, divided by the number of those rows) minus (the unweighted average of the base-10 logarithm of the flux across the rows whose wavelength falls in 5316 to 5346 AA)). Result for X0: -12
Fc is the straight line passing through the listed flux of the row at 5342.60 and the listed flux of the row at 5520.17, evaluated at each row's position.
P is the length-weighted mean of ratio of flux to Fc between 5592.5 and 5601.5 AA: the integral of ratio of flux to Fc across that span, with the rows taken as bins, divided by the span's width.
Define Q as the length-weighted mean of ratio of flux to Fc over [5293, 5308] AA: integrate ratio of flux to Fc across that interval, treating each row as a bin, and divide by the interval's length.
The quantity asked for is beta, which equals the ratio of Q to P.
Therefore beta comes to 1.6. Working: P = 0.77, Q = 1.22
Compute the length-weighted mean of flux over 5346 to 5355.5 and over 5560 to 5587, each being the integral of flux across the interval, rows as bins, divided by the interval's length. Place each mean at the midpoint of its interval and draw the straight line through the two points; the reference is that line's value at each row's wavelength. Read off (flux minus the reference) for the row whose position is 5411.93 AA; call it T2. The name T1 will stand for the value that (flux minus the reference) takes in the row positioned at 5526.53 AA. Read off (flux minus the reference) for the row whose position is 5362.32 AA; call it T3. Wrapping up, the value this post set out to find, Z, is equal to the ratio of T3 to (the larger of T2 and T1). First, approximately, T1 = -1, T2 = -2.8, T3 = -4.4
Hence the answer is 7.4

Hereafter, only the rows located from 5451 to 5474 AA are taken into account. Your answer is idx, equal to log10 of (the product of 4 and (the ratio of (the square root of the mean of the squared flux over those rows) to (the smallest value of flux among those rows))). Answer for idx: 0.747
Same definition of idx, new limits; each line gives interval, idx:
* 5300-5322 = 0.735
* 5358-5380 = 0.728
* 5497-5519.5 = 0.752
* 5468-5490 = 0.730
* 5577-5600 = 0.714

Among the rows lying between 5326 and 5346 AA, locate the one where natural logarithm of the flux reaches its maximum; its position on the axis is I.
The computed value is 5337.68 AA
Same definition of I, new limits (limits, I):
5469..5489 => 5469.56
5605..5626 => 5605.99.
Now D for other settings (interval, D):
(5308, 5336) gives 5310.71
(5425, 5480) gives 5435.66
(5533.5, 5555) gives 5535.45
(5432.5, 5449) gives 5435.66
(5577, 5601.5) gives 5578.95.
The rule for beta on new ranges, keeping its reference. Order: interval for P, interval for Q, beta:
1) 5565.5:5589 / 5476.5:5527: 1.1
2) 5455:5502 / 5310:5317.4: 1.3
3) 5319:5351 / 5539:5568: 0.8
